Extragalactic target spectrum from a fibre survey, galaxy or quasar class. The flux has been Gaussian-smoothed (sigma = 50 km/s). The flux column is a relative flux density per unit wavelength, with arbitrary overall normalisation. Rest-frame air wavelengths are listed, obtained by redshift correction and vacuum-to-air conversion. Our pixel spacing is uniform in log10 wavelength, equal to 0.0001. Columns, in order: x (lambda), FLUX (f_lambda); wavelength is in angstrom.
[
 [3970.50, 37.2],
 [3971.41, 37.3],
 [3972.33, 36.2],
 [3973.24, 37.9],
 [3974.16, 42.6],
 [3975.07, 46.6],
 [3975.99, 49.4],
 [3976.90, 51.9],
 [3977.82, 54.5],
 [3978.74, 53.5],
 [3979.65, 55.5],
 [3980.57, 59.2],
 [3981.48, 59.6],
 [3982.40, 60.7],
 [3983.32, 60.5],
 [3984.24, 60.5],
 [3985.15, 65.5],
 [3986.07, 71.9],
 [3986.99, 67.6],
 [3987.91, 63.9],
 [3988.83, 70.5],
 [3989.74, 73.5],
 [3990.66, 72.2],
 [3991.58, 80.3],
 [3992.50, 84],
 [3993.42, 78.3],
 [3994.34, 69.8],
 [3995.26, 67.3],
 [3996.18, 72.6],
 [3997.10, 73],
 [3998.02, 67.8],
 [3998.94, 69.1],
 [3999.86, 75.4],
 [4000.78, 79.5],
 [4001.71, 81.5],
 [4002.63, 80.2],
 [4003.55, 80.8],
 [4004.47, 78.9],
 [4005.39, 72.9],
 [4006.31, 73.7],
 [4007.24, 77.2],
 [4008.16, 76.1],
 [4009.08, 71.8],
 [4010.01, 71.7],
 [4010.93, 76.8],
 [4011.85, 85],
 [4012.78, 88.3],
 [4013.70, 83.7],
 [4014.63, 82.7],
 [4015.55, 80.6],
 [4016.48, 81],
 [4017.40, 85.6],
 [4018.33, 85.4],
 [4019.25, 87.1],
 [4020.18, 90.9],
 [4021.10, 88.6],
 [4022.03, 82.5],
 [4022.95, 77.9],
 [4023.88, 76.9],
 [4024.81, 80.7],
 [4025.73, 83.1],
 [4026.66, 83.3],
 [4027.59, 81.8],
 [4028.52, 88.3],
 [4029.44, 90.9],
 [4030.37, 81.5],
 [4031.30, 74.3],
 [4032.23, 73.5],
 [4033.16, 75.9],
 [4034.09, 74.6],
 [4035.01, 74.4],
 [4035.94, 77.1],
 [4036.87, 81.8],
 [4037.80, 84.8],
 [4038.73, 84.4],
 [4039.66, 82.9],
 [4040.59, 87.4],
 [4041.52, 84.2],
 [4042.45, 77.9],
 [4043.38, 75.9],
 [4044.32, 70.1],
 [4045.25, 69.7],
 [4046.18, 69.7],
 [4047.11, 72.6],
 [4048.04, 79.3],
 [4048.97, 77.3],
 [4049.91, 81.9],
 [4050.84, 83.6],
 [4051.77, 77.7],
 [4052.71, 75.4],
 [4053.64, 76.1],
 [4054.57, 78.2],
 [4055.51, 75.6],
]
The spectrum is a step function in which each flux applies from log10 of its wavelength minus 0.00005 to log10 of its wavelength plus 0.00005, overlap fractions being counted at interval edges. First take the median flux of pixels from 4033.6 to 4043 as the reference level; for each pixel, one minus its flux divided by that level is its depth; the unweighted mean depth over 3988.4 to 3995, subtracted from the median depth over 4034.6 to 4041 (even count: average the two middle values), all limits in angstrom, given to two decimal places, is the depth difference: -0.09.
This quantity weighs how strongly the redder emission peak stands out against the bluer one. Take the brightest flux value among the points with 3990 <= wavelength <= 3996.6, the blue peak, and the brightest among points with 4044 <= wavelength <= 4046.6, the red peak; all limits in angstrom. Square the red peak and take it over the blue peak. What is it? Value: 59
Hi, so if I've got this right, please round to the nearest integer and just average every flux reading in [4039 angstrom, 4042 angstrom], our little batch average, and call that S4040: 85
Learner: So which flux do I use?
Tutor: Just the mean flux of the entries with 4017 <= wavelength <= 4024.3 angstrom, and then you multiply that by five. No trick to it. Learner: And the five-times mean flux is 422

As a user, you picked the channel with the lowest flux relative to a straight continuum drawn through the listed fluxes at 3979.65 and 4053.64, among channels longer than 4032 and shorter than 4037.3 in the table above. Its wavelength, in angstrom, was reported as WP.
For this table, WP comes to 4032.23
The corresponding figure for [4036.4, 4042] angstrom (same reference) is 4036.87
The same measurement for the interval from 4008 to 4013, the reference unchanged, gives 4010.01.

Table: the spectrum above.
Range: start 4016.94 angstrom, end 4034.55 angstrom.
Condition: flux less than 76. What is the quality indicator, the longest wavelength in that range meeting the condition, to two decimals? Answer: 4034.09 angstrom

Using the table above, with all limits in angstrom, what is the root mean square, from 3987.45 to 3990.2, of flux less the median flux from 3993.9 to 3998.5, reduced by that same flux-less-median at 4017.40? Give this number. -12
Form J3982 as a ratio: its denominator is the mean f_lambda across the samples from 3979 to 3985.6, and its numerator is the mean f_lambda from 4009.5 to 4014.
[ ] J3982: 1.35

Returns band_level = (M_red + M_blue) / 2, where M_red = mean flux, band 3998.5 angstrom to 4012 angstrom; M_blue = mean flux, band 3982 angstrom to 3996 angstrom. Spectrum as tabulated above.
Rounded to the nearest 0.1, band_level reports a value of 73.2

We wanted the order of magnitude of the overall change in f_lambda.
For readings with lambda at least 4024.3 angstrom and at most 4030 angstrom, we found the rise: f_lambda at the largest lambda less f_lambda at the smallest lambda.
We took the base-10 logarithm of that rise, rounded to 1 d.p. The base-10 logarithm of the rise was 1.0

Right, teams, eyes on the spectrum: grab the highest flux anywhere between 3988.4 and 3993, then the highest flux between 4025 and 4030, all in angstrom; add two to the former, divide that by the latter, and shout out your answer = 0.95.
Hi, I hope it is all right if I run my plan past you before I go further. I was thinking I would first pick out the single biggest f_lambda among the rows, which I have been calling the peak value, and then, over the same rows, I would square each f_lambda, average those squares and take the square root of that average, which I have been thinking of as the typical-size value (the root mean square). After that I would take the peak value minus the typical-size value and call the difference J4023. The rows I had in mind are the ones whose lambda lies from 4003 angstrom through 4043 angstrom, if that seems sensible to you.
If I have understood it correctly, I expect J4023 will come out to 10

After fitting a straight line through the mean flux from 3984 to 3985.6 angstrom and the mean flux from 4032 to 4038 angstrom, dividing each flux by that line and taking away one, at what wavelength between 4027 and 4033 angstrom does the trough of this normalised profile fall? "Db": 4032.23 angstrom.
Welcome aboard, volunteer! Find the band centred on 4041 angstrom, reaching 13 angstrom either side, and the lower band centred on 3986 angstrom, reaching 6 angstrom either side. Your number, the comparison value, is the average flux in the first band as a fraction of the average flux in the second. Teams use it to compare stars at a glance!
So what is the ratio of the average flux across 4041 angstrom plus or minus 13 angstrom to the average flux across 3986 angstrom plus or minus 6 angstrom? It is 1.18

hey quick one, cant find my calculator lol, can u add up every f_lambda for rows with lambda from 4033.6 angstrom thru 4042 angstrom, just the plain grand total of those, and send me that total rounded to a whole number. 732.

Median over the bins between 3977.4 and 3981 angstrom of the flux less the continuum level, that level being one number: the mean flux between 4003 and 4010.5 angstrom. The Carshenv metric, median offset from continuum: -20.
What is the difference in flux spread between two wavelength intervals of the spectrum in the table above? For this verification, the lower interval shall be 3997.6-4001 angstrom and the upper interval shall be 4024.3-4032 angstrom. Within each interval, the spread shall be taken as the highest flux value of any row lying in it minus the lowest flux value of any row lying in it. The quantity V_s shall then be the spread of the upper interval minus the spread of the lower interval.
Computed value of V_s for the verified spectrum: 4.9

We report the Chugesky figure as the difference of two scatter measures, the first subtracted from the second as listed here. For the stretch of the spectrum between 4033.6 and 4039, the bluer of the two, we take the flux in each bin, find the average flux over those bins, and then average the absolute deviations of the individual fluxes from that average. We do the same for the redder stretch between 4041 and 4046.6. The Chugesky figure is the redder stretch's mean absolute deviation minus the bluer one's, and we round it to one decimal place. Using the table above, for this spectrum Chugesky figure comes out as 0.6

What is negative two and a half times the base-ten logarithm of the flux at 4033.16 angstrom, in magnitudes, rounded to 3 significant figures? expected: -4.70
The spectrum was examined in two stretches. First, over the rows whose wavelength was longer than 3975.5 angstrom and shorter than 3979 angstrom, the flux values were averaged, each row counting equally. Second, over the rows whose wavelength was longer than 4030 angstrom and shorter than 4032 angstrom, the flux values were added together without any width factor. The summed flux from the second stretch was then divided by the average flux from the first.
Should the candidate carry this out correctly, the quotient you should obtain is 3.0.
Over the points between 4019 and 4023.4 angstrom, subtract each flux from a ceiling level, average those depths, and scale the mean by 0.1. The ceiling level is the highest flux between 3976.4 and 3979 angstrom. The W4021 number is -3.1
